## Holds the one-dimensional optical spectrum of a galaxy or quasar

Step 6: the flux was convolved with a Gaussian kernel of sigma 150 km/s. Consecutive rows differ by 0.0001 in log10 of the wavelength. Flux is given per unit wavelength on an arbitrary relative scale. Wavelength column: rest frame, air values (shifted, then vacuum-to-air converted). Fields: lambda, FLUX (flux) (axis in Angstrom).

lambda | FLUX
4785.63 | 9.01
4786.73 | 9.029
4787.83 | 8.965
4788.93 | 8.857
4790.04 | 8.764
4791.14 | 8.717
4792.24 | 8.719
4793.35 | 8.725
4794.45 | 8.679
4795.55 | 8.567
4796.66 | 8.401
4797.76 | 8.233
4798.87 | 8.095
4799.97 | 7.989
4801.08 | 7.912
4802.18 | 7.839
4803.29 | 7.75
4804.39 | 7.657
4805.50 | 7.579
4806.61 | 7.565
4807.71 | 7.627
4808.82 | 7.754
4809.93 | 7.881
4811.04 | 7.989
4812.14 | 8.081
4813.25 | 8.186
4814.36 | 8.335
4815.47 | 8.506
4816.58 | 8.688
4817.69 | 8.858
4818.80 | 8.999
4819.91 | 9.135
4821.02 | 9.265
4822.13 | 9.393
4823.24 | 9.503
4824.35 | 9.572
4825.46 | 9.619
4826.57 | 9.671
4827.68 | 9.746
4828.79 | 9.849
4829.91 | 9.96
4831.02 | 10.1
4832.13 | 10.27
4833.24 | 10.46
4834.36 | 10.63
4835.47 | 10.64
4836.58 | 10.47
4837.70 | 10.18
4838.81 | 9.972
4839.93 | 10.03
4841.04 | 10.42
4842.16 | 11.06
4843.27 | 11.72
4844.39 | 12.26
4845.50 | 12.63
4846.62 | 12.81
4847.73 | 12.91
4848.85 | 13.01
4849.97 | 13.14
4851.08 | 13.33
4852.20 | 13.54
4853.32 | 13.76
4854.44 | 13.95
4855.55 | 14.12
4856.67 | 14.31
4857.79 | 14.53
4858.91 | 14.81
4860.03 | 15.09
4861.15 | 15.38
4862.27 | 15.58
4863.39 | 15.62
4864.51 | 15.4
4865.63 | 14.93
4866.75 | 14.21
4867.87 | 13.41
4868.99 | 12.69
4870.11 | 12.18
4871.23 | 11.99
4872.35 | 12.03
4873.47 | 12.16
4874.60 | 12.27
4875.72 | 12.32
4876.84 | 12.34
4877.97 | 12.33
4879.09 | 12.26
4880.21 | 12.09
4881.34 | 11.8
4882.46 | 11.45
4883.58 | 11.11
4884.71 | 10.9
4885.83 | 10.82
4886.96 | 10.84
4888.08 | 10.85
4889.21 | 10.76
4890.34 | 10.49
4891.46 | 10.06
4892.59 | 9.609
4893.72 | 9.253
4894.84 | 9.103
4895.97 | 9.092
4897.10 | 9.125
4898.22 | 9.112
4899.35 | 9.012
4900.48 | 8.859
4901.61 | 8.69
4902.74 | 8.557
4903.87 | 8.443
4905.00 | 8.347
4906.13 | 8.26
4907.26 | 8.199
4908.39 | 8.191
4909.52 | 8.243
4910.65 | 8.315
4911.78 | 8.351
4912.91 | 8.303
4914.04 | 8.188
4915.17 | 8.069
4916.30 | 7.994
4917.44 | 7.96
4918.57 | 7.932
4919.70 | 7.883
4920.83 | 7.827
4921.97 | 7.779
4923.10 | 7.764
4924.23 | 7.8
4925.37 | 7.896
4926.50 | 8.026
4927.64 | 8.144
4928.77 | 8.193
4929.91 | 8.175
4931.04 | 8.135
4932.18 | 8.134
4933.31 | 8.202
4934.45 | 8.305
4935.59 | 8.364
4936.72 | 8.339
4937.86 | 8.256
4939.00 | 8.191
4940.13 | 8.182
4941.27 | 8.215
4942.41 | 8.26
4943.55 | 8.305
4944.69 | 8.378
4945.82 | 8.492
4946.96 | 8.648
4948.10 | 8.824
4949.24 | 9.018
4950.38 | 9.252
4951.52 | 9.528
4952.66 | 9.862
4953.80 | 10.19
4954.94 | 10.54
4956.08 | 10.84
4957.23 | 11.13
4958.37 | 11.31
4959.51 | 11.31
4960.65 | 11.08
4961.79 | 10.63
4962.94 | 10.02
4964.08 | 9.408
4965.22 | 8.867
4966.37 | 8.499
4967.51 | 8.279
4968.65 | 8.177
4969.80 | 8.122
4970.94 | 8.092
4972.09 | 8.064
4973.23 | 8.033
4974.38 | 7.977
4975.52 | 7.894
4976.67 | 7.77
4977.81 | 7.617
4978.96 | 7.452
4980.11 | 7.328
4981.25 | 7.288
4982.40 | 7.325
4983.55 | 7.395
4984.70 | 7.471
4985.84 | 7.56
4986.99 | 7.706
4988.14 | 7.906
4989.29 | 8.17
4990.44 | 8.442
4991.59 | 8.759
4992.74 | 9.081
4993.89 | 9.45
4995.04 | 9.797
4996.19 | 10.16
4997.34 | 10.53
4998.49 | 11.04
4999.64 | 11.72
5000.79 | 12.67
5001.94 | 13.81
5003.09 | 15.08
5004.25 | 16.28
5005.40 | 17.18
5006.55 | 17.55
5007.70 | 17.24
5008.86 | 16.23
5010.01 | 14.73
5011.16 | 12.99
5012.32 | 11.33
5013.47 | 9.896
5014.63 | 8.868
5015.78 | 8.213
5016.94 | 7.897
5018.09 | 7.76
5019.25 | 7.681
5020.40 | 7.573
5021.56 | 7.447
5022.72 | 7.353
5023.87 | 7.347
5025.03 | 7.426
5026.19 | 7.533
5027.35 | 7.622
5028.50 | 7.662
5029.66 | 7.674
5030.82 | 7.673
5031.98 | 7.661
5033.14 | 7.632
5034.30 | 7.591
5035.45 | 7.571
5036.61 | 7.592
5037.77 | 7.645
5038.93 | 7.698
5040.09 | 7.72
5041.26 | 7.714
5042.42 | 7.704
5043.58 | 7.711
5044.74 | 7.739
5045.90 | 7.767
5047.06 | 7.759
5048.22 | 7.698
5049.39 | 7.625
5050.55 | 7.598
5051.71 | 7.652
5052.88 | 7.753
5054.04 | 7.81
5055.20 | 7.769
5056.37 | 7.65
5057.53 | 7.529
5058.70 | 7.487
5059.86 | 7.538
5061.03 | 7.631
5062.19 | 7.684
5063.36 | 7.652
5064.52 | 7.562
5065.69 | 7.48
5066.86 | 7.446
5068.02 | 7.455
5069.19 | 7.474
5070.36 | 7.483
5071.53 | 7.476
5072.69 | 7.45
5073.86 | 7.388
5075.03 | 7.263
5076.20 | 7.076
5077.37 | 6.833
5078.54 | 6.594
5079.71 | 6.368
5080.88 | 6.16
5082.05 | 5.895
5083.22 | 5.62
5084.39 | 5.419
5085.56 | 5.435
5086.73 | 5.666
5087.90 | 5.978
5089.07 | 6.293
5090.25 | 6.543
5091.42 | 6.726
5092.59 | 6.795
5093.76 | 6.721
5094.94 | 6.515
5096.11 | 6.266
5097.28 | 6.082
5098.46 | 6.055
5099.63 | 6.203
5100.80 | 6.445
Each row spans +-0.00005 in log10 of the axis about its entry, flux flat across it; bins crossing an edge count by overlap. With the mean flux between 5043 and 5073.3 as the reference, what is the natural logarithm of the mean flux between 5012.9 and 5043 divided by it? 0.0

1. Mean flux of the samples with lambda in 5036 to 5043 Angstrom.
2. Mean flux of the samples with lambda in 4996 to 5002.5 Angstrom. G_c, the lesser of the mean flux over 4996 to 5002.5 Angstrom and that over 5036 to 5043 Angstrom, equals 7.7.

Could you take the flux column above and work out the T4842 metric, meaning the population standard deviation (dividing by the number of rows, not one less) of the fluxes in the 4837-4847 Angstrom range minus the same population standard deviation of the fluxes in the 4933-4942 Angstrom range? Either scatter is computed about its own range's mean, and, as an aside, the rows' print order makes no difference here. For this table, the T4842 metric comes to 1.0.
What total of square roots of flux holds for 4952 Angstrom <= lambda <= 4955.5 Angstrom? 9.6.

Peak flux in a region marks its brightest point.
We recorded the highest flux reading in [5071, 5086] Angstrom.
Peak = 7.476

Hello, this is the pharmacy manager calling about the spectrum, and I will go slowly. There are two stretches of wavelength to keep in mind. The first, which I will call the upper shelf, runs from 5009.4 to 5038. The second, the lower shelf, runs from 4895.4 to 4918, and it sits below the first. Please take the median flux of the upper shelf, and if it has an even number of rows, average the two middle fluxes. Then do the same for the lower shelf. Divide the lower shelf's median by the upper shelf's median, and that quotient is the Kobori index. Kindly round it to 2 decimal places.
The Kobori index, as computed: 1.09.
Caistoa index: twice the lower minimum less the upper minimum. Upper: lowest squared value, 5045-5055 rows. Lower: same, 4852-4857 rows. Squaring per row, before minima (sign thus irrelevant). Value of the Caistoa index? 309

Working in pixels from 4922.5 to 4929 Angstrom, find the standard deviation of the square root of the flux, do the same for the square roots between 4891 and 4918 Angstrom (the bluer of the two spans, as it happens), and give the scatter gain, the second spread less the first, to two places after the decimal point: 0.06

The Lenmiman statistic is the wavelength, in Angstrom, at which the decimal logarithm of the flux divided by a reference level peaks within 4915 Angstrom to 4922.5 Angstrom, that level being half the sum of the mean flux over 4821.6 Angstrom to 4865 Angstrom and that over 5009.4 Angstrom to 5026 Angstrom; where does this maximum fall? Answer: 4915.17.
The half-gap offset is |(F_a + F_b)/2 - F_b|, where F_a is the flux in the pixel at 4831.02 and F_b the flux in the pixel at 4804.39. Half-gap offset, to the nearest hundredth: 1.22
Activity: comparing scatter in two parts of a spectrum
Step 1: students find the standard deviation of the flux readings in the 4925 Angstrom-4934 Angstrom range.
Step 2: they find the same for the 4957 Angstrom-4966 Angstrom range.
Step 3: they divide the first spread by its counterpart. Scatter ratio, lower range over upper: 0.11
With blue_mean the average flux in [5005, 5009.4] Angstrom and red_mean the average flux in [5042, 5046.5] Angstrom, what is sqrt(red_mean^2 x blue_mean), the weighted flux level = 32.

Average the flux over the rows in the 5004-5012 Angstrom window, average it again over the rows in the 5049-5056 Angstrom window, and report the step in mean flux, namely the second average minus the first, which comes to -8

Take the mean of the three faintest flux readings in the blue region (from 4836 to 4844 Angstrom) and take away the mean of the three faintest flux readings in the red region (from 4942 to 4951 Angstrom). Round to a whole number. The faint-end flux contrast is 2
